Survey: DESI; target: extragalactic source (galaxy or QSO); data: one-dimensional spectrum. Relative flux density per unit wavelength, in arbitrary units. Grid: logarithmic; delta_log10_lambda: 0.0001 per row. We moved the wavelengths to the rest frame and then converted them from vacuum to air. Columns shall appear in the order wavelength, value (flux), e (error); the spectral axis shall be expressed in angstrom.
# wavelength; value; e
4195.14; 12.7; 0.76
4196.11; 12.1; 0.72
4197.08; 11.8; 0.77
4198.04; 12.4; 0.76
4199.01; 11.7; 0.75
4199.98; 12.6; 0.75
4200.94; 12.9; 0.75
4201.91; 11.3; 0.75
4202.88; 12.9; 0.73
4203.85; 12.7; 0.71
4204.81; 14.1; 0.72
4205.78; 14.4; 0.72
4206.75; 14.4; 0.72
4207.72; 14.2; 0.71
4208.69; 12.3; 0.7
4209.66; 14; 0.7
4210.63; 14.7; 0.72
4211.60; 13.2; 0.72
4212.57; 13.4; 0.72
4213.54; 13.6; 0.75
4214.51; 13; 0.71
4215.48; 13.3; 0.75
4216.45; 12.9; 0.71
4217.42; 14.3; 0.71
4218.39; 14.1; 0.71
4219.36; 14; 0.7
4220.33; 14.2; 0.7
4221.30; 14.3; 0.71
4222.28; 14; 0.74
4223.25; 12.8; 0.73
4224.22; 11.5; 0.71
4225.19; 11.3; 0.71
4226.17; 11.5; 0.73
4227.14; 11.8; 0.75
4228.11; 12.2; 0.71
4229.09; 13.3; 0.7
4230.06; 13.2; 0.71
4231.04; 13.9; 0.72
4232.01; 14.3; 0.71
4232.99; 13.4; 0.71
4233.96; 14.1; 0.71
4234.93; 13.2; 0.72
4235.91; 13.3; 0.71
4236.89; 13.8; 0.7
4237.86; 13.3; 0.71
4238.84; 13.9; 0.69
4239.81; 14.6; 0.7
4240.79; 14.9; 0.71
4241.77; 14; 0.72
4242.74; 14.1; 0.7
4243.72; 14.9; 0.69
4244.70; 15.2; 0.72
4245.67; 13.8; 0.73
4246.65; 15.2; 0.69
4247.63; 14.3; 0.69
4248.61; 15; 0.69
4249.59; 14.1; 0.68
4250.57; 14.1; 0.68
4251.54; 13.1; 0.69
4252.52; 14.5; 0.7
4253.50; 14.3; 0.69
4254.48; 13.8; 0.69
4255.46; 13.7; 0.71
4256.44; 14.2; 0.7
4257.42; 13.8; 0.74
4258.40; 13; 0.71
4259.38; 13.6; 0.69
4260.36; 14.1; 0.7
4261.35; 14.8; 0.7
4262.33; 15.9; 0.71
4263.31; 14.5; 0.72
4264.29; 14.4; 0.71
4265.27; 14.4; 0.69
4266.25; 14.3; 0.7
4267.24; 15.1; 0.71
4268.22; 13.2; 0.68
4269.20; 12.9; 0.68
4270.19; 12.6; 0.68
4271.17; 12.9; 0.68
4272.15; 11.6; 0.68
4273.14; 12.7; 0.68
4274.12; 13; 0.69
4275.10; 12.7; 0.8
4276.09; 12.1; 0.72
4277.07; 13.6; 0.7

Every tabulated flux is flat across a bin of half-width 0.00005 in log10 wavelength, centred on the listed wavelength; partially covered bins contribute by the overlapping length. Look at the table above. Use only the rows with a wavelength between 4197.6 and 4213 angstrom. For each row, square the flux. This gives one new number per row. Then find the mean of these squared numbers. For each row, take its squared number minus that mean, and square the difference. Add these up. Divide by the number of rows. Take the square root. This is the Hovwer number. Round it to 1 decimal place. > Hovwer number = 26.0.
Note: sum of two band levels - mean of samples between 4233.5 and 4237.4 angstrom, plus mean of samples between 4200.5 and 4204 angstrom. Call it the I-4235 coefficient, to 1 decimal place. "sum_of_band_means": 26.0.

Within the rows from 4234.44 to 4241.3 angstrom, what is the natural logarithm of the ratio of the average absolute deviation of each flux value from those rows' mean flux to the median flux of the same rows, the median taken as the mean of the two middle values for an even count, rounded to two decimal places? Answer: -3.27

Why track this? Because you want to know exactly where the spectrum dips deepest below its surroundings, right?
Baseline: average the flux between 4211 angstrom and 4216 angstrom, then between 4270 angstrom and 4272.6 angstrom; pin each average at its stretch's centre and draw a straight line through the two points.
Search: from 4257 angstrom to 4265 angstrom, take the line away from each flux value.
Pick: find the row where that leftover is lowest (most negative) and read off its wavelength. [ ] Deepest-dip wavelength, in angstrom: 4258.40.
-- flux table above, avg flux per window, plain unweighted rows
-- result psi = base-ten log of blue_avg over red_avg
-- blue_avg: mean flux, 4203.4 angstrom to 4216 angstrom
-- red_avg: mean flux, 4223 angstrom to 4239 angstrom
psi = 0.02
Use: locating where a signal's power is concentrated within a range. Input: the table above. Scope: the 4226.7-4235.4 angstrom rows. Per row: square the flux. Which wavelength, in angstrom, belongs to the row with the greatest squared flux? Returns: 4232.01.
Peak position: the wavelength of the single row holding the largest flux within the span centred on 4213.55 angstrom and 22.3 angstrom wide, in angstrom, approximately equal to 4210.63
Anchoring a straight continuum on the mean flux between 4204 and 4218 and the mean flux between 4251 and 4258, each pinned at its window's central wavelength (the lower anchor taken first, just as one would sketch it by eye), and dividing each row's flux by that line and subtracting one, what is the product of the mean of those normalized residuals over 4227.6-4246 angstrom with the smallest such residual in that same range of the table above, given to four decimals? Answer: -0.0003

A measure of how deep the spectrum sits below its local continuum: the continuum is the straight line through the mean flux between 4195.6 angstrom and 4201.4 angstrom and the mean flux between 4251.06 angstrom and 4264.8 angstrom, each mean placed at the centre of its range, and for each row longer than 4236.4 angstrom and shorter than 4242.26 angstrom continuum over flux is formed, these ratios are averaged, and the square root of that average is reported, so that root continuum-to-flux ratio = 0.98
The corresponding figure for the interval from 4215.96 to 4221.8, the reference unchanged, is 0.96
